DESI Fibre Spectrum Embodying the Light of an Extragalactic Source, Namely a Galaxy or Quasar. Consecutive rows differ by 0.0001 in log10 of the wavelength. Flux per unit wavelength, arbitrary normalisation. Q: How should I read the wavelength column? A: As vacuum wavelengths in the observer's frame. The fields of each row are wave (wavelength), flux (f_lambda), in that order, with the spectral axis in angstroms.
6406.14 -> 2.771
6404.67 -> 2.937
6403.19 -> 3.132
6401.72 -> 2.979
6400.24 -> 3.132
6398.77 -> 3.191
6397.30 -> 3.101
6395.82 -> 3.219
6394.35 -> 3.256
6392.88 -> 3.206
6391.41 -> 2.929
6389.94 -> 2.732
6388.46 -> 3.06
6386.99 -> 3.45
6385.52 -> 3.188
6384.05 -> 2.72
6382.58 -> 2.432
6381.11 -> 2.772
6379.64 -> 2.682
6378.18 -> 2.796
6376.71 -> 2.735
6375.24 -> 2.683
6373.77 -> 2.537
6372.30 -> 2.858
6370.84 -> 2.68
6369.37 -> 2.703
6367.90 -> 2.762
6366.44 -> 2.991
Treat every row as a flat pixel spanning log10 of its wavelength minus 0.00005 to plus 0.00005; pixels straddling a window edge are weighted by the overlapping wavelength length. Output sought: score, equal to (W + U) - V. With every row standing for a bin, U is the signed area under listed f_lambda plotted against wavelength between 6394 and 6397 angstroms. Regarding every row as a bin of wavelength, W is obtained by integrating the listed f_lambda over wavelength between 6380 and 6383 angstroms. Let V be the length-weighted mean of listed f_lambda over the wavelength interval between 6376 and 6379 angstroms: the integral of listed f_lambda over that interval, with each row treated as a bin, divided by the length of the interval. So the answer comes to 14.7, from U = 9.6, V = 2.8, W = 7.89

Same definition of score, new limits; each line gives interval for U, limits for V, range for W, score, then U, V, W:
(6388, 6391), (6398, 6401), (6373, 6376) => 13.3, 8.6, 3.2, 7.82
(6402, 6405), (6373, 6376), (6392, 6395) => 16.2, 9.1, 2.6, 9.66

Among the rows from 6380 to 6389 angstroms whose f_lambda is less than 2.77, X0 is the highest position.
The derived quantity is 6384.05 angstroms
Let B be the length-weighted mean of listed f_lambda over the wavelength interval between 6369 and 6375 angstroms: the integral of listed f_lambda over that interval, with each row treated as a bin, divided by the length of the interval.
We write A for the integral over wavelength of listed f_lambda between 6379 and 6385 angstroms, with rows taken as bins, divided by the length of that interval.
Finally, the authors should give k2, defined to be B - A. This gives 0.02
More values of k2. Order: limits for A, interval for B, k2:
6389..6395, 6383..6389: 0.04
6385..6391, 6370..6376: -0.40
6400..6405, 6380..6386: -0.29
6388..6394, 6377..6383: -0.30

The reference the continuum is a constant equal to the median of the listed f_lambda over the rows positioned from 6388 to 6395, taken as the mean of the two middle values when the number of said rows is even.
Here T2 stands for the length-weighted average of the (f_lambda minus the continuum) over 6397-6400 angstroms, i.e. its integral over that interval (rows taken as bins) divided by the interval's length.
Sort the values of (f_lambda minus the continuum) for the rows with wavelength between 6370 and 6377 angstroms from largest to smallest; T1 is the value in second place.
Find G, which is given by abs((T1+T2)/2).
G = 0.12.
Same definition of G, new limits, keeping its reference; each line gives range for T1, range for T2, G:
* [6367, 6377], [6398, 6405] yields 0.14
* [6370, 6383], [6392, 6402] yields 0.08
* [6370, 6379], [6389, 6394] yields 0.17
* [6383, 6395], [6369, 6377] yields 0.08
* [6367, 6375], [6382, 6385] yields 0.37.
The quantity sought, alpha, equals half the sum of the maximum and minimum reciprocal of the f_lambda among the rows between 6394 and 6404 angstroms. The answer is 0.321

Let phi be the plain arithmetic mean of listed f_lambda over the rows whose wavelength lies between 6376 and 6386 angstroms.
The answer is 2.8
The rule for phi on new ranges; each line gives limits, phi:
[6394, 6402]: 3.1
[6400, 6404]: 3.1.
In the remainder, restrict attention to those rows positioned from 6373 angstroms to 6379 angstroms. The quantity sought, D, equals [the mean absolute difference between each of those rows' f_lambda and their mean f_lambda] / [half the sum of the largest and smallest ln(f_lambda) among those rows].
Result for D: 0.08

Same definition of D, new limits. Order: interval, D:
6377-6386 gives 0.15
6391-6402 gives 0.08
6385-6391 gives 0.19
